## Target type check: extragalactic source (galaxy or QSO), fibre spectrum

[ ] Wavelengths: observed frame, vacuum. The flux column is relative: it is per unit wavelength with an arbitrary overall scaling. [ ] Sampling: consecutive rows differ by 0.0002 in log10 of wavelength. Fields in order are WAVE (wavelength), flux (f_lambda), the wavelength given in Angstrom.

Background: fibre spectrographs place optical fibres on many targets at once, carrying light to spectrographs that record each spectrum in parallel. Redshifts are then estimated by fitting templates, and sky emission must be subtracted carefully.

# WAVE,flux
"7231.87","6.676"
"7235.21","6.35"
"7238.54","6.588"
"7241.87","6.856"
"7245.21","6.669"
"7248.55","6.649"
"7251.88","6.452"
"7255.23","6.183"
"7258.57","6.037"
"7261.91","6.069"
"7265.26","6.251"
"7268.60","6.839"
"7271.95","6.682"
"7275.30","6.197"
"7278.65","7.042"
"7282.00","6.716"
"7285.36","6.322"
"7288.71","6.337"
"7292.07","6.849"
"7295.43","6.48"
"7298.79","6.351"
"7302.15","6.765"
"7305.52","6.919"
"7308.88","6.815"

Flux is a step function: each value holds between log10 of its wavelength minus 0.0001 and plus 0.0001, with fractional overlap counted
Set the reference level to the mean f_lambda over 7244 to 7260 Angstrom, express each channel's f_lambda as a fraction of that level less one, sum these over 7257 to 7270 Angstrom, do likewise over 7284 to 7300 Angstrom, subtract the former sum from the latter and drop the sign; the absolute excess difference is 0.12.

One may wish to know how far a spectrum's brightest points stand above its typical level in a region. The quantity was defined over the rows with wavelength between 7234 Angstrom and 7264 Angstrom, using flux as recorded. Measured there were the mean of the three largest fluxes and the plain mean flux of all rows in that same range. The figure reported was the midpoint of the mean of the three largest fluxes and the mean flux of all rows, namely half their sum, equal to 6.58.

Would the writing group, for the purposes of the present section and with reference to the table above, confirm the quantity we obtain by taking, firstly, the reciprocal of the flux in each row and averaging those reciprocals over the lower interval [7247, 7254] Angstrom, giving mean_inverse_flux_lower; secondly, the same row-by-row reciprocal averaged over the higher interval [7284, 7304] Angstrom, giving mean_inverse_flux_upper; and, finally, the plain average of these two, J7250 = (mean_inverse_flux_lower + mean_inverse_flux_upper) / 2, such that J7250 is 0.153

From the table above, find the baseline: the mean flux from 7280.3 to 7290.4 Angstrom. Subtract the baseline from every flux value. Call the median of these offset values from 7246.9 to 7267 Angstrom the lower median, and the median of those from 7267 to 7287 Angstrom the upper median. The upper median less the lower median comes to 0.48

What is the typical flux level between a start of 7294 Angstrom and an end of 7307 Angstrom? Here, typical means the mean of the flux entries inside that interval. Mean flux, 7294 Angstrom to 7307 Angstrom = 6.63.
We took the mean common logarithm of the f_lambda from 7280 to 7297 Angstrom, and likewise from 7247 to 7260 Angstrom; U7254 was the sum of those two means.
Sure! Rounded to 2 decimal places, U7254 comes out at 1.62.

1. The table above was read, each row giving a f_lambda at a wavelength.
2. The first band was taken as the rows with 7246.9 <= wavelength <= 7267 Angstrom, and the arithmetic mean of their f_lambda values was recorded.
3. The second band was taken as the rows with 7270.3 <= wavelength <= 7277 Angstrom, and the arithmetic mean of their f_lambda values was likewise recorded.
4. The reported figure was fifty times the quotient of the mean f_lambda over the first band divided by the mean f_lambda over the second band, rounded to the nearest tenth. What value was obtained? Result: 48.7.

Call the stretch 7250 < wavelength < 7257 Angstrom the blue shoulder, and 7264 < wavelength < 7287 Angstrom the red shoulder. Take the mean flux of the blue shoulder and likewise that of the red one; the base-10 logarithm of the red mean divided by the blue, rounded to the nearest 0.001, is 0.018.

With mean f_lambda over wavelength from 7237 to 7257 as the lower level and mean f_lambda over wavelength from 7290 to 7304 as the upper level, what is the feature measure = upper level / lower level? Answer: 1.01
